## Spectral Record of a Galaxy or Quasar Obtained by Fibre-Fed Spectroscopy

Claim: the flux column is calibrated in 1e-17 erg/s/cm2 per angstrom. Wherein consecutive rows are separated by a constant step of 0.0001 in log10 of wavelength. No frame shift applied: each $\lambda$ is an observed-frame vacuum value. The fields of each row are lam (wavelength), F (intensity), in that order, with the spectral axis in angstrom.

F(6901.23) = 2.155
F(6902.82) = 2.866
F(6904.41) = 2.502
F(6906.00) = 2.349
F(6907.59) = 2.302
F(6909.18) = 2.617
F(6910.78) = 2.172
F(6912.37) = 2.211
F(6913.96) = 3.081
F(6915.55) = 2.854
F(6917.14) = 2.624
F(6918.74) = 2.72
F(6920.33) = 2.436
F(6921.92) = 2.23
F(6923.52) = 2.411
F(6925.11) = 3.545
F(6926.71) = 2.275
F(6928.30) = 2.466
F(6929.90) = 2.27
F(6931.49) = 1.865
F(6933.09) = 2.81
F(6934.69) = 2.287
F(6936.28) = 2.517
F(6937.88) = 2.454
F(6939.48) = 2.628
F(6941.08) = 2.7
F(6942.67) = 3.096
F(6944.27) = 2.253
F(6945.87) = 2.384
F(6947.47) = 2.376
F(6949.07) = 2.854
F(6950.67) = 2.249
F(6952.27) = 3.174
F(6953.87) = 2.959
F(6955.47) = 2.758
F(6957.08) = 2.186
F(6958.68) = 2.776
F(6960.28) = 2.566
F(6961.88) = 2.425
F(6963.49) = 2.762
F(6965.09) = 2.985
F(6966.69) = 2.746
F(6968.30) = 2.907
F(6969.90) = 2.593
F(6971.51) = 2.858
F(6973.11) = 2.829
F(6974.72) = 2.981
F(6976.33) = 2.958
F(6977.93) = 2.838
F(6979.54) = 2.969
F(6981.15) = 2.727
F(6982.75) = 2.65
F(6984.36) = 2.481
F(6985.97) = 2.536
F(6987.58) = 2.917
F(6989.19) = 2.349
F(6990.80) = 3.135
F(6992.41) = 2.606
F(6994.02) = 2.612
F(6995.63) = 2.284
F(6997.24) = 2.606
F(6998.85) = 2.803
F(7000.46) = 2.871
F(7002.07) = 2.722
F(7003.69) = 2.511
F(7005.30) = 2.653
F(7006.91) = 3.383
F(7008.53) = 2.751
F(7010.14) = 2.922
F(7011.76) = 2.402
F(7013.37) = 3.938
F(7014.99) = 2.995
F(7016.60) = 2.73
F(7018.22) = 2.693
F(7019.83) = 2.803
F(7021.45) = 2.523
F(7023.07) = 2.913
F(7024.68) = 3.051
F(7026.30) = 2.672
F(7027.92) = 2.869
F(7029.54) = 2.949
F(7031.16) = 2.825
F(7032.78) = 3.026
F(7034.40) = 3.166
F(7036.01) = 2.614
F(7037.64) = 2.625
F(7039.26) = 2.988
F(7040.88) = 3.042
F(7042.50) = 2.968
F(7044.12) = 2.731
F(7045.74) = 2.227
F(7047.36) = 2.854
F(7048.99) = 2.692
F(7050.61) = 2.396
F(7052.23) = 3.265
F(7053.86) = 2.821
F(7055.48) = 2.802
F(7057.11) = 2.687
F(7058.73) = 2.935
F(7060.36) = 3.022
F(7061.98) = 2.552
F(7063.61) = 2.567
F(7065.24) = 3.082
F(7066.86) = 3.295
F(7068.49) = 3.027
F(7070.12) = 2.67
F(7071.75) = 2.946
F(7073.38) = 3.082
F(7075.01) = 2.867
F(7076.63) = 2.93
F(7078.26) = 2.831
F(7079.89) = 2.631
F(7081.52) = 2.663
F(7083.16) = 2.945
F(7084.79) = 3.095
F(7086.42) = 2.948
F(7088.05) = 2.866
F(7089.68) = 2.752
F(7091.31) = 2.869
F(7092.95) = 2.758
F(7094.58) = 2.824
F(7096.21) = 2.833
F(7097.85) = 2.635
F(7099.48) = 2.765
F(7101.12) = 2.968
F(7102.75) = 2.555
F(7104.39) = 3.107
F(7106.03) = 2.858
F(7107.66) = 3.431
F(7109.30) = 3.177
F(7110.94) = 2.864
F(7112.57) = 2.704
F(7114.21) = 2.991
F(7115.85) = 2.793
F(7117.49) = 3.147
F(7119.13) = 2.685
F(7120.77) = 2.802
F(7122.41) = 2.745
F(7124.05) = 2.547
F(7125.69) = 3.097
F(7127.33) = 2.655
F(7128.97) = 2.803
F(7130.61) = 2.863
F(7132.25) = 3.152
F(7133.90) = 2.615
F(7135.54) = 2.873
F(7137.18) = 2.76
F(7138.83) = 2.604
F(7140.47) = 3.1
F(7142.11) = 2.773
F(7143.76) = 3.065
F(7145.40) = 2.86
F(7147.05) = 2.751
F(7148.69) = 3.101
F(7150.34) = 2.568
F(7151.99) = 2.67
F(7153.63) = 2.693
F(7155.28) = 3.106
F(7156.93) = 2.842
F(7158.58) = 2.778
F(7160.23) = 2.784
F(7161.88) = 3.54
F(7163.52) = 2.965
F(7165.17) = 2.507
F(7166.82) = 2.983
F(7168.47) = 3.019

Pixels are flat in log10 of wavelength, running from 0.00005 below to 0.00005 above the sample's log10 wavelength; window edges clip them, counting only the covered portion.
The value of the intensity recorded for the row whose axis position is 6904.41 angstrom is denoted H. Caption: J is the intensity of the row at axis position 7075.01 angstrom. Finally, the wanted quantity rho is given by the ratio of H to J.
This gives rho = 0.87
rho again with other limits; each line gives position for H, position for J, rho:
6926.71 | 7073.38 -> 0.74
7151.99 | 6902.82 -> 0.93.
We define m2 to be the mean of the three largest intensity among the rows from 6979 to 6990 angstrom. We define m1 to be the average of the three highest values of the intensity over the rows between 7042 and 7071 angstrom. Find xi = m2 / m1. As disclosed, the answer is 0.89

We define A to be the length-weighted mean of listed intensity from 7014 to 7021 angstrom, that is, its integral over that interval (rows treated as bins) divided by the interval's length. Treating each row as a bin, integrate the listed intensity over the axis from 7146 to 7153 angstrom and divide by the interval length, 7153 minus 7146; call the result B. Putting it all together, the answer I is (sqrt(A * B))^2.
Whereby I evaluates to 7.8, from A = 2.82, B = 2.77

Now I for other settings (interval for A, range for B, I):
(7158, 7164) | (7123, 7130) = 8.4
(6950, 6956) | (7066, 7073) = 8.4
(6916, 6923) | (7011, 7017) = 7.7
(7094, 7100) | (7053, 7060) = 7.8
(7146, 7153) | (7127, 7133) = 8.0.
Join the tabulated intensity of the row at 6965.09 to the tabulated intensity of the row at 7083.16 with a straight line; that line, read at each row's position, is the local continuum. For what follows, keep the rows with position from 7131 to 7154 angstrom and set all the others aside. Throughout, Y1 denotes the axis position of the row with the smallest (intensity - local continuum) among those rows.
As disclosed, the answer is 7150.34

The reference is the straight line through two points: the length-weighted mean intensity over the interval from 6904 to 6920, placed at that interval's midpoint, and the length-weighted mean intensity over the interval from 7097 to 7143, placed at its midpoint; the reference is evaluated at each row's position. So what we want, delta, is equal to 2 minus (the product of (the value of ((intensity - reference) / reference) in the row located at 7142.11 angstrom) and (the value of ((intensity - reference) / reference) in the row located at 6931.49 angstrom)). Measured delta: 1.99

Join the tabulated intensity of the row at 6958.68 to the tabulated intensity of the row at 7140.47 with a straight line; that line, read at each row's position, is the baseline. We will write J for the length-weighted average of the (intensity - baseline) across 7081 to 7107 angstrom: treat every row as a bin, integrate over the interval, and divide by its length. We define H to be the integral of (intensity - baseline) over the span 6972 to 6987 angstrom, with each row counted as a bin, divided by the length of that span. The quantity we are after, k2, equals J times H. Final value 0.006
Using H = -0.03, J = -0.17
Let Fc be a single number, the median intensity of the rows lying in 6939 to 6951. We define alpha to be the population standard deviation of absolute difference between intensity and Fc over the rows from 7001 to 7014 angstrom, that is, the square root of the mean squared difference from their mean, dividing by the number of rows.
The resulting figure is 0.45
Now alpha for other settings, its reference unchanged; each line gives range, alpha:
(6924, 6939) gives 0.31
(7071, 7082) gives 0.15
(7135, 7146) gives 0.16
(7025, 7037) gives 0.18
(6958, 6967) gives 0.14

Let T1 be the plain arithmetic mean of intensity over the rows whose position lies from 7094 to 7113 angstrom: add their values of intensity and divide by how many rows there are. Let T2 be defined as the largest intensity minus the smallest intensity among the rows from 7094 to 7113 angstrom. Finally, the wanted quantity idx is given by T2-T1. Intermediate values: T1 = 2.89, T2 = 0.88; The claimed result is -2.0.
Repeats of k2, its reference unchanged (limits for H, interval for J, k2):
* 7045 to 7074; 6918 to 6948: 0.028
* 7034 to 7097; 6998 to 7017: -0.004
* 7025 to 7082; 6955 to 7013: 0.009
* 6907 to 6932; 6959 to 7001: 0.016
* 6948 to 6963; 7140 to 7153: 0.029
